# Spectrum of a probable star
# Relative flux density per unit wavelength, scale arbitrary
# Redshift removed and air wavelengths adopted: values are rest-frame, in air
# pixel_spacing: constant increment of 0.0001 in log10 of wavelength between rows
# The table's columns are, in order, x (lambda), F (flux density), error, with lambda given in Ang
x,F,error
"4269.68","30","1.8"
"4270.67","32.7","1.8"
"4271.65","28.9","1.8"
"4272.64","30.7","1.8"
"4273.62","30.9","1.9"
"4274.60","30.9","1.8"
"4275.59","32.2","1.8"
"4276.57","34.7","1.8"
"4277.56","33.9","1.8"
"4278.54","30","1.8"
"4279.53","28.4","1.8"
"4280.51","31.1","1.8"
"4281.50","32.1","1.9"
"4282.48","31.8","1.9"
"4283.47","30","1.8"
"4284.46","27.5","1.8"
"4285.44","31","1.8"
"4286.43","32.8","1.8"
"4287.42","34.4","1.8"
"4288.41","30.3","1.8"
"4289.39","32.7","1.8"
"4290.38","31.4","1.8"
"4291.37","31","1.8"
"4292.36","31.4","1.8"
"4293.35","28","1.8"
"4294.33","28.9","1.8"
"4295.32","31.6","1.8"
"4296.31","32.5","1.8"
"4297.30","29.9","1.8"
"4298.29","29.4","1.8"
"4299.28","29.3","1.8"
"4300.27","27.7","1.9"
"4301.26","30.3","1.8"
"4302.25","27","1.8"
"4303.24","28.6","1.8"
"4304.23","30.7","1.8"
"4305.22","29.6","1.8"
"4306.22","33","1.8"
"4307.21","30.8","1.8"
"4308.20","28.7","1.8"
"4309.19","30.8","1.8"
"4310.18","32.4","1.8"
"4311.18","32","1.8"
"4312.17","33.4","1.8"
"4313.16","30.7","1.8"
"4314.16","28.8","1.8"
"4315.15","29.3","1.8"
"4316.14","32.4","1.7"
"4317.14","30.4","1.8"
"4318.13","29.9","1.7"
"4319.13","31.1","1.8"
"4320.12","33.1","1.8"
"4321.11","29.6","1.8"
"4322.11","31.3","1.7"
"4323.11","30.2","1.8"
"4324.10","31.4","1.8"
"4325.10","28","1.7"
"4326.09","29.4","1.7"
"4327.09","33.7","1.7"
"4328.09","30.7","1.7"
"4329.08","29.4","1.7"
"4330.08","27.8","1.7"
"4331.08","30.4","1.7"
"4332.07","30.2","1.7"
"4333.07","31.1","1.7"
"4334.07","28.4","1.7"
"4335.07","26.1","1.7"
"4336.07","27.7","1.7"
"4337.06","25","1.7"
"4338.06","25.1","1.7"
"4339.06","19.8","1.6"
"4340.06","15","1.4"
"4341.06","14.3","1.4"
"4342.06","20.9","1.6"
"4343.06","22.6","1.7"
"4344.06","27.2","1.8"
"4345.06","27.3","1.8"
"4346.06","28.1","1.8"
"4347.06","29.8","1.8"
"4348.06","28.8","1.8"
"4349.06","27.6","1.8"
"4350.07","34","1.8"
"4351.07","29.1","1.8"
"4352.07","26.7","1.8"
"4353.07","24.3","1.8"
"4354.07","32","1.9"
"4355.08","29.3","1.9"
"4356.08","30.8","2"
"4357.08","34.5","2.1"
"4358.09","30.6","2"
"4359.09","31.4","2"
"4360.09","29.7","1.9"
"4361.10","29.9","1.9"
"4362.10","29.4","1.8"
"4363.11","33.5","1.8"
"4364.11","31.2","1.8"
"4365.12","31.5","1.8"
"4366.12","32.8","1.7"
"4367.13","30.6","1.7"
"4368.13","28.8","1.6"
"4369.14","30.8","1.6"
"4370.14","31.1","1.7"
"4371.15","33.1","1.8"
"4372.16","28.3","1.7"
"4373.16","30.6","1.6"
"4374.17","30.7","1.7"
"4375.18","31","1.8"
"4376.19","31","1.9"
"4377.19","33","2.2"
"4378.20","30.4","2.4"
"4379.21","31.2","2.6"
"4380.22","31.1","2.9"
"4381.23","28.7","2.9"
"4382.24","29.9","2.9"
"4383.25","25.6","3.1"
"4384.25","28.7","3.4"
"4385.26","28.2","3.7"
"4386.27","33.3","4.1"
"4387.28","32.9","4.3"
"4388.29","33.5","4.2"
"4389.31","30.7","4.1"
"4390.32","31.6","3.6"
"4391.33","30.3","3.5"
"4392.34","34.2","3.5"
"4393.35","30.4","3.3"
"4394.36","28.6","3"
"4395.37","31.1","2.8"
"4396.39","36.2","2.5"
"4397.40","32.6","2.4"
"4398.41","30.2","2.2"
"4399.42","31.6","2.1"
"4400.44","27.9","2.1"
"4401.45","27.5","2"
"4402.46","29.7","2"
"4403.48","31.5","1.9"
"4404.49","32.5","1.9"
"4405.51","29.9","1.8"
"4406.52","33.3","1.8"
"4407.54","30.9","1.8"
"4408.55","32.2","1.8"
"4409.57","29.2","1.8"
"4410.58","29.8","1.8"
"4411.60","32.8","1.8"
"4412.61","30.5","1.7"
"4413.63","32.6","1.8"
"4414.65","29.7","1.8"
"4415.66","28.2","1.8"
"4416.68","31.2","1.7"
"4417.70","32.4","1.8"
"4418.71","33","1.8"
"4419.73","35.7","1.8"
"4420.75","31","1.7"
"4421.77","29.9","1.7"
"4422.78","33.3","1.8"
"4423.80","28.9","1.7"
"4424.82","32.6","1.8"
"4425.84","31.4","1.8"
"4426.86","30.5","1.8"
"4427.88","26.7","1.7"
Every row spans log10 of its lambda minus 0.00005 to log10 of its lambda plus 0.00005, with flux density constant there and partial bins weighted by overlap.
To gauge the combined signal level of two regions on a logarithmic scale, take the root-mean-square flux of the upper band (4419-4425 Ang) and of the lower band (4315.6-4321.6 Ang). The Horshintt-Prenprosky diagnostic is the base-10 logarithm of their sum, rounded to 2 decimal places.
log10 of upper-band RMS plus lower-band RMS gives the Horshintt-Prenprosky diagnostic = 1.80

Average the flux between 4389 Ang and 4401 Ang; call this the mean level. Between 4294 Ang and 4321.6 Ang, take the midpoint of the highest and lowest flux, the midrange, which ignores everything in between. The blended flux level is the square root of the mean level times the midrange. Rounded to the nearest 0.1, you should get 30.7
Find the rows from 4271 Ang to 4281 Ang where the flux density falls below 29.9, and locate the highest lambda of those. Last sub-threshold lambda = 4279.53 Ang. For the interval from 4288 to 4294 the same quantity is 4293.35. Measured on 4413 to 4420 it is 4415.66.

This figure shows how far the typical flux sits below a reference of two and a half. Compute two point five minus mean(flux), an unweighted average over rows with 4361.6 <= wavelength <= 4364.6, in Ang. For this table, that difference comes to -28.9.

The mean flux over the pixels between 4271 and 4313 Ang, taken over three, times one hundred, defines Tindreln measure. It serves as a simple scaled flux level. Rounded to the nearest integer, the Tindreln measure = 1026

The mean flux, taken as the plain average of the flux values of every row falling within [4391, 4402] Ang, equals 31.0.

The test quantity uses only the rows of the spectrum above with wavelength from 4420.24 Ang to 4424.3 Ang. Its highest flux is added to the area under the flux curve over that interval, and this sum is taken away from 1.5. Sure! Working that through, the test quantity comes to -157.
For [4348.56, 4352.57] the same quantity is -150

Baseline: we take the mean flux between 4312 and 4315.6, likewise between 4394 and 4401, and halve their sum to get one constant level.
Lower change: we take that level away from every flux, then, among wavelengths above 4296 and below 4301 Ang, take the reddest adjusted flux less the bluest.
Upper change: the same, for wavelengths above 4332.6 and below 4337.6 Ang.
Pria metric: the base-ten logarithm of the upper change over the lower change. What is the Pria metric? 0.1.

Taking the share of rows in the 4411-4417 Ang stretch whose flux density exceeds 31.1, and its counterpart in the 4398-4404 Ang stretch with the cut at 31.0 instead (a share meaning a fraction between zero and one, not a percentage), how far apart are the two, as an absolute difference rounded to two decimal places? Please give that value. 0.17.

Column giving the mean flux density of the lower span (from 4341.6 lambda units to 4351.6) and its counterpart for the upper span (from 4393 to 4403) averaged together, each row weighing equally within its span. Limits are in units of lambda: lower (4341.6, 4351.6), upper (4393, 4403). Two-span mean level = 29.1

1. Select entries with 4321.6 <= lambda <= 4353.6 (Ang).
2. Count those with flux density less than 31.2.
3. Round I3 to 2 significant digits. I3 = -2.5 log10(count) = -3.6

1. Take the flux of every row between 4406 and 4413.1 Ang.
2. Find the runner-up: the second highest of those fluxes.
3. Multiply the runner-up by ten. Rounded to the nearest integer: 328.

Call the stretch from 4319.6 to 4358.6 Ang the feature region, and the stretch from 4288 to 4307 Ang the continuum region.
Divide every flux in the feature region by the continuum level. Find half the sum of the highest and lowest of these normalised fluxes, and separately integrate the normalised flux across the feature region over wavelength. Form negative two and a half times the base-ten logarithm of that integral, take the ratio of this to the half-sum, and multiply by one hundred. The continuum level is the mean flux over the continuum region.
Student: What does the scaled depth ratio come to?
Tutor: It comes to -482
